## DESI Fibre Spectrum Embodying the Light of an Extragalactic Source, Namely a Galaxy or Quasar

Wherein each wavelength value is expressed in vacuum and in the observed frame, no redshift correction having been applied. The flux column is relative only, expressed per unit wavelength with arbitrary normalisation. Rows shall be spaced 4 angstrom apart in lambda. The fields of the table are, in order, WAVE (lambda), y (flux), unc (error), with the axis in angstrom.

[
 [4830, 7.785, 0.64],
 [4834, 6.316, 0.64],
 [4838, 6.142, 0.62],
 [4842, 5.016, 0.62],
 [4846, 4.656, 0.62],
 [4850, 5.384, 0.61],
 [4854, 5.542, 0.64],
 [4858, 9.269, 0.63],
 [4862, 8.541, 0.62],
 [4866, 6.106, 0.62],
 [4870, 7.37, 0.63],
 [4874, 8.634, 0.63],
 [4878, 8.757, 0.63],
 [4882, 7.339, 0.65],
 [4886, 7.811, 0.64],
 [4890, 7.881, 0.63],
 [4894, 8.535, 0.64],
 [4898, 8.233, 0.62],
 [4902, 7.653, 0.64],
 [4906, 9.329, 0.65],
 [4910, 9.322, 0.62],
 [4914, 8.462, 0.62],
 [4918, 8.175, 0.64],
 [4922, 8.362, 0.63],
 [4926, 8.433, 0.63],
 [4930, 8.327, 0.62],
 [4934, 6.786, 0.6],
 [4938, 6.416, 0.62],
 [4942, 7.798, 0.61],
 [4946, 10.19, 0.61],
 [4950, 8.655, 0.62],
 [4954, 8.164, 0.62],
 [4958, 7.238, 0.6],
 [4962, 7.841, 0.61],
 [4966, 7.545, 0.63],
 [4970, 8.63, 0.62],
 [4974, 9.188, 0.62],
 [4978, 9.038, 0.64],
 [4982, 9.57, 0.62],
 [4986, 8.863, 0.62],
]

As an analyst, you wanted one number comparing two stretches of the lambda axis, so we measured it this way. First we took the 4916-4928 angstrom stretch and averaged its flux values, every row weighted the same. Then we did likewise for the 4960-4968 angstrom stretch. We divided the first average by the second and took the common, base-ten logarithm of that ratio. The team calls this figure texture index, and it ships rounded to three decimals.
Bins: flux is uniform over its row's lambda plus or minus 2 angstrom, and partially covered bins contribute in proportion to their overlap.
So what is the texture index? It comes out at 0.034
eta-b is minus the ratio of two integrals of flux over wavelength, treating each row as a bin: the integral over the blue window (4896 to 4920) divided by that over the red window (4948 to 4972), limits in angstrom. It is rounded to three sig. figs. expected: -1.06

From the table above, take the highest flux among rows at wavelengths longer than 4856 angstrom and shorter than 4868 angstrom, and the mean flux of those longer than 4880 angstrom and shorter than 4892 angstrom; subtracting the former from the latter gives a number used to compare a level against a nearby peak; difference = -1.6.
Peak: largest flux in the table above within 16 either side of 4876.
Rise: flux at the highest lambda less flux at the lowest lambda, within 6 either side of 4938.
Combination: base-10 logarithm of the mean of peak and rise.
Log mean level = 0.69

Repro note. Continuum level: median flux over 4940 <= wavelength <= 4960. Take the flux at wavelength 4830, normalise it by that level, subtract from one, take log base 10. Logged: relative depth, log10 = -1.33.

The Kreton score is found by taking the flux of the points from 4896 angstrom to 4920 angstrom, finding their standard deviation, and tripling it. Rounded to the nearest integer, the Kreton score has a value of 2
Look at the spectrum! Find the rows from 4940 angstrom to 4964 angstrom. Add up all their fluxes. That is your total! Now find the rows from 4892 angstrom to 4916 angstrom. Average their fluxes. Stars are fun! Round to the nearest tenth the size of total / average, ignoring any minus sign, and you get 5.8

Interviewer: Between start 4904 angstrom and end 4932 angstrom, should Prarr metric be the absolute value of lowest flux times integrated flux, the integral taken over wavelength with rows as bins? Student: 1975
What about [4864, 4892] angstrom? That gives 1316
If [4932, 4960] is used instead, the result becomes 1418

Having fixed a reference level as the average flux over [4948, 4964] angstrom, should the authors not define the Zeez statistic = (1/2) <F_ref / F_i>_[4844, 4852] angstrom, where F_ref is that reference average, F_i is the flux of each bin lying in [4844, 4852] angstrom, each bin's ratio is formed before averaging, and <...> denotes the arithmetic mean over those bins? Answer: 0.8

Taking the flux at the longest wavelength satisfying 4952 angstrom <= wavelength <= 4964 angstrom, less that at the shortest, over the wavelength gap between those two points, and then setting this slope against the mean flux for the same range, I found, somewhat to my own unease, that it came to -0.005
